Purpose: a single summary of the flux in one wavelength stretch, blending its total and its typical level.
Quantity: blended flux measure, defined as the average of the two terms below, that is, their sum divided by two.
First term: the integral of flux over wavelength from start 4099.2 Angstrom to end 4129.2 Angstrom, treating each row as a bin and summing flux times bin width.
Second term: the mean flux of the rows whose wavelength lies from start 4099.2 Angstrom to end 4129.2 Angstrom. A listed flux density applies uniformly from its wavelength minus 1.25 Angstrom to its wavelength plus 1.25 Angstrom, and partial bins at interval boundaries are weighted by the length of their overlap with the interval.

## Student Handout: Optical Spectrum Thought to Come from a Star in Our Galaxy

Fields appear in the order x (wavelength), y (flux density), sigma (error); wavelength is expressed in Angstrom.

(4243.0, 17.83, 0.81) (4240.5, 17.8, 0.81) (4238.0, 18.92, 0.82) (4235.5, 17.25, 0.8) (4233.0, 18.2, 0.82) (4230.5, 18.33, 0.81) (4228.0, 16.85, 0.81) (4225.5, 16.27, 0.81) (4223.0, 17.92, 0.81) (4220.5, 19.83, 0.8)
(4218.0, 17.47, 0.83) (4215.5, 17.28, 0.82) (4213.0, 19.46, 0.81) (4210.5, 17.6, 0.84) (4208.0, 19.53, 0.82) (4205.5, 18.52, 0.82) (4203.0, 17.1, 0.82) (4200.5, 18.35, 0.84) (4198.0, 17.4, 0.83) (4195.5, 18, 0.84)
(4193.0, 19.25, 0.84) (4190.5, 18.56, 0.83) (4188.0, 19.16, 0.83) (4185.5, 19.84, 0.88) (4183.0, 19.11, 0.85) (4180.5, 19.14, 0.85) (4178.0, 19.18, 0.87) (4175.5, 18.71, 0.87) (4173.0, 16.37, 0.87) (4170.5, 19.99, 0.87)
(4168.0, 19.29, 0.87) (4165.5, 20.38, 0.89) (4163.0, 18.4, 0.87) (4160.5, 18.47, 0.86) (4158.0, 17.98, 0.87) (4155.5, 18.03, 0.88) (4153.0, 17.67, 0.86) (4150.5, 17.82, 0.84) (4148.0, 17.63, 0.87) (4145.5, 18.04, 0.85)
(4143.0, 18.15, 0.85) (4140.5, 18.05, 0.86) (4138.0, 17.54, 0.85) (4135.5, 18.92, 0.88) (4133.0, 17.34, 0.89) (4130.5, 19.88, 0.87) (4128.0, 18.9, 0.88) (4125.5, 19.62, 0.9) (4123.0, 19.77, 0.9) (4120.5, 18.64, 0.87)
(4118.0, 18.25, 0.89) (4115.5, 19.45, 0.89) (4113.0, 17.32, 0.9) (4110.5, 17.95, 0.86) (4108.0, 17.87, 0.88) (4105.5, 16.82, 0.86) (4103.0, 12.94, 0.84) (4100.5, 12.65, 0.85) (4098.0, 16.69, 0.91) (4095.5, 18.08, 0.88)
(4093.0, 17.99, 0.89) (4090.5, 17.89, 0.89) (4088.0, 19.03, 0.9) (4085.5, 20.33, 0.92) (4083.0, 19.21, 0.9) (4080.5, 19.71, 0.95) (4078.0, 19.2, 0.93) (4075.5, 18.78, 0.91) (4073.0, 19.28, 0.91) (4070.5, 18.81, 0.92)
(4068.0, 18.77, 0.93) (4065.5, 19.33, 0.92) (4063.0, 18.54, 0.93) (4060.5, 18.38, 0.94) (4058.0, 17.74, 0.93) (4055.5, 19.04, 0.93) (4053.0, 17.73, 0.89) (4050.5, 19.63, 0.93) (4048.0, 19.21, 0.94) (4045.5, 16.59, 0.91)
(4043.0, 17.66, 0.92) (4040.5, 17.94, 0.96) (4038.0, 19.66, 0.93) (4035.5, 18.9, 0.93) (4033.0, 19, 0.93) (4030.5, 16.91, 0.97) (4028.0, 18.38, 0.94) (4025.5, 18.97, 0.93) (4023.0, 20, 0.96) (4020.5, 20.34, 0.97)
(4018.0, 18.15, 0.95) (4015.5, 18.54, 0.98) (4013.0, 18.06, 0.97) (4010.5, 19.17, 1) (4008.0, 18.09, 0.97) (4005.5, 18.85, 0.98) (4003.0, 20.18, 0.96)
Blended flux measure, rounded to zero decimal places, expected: 271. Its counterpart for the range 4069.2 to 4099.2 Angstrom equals 291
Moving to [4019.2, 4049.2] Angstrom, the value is 289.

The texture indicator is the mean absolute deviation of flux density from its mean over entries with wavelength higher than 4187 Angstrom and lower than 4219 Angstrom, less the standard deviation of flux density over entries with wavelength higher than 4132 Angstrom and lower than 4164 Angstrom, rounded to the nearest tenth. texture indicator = 0.3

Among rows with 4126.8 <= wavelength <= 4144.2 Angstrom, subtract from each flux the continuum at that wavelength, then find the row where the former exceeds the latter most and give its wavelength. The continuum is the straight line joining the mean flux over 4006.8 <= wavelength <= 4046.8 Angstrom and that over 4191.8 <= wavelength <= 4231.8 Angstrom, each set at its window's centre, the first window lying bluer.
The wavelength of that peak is 4130.5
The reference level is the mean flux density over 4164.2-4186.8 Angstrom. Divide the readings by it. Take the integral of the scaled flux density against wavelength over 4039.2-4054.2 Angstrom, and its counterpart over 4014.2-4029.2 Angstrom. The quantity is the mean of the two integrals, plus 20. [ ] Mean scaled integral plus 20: 34.6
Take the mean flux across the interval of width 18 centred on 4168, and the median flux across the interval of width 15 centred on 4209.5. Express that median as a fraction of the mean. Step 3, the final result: 0.96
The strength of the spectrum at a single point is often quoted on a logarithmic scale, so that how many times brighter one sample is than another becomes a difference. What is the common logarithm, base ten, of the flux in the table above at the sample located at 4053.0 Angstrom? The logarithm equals 1.249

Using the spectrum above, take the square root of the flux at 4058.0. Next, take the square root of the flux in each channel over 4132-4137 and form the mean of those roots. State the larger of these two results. 4.26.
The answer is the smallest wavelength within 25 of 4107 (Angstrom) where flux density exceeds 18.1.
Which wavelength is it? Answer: 4083.0 Angstrom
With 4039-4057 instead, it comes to 4048.0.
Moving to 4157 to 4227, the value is 4160.5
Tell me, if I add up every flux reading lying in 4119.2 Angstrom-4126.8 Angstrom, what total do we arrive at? 58.0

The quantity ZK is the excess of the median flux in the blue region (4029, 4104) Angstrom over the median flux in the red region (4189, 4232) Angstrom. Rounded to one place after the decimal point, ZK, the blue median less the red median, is 0.8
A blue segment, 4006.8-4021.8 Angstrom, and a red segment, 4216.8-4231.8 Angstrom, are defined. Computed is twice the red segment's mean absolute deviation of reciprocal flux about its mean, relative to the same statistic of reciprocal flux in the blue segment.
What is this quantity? 3.0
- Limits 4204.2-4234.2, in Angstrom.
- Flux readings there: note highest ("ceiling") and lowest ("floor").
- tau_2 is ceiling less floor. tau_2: 4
